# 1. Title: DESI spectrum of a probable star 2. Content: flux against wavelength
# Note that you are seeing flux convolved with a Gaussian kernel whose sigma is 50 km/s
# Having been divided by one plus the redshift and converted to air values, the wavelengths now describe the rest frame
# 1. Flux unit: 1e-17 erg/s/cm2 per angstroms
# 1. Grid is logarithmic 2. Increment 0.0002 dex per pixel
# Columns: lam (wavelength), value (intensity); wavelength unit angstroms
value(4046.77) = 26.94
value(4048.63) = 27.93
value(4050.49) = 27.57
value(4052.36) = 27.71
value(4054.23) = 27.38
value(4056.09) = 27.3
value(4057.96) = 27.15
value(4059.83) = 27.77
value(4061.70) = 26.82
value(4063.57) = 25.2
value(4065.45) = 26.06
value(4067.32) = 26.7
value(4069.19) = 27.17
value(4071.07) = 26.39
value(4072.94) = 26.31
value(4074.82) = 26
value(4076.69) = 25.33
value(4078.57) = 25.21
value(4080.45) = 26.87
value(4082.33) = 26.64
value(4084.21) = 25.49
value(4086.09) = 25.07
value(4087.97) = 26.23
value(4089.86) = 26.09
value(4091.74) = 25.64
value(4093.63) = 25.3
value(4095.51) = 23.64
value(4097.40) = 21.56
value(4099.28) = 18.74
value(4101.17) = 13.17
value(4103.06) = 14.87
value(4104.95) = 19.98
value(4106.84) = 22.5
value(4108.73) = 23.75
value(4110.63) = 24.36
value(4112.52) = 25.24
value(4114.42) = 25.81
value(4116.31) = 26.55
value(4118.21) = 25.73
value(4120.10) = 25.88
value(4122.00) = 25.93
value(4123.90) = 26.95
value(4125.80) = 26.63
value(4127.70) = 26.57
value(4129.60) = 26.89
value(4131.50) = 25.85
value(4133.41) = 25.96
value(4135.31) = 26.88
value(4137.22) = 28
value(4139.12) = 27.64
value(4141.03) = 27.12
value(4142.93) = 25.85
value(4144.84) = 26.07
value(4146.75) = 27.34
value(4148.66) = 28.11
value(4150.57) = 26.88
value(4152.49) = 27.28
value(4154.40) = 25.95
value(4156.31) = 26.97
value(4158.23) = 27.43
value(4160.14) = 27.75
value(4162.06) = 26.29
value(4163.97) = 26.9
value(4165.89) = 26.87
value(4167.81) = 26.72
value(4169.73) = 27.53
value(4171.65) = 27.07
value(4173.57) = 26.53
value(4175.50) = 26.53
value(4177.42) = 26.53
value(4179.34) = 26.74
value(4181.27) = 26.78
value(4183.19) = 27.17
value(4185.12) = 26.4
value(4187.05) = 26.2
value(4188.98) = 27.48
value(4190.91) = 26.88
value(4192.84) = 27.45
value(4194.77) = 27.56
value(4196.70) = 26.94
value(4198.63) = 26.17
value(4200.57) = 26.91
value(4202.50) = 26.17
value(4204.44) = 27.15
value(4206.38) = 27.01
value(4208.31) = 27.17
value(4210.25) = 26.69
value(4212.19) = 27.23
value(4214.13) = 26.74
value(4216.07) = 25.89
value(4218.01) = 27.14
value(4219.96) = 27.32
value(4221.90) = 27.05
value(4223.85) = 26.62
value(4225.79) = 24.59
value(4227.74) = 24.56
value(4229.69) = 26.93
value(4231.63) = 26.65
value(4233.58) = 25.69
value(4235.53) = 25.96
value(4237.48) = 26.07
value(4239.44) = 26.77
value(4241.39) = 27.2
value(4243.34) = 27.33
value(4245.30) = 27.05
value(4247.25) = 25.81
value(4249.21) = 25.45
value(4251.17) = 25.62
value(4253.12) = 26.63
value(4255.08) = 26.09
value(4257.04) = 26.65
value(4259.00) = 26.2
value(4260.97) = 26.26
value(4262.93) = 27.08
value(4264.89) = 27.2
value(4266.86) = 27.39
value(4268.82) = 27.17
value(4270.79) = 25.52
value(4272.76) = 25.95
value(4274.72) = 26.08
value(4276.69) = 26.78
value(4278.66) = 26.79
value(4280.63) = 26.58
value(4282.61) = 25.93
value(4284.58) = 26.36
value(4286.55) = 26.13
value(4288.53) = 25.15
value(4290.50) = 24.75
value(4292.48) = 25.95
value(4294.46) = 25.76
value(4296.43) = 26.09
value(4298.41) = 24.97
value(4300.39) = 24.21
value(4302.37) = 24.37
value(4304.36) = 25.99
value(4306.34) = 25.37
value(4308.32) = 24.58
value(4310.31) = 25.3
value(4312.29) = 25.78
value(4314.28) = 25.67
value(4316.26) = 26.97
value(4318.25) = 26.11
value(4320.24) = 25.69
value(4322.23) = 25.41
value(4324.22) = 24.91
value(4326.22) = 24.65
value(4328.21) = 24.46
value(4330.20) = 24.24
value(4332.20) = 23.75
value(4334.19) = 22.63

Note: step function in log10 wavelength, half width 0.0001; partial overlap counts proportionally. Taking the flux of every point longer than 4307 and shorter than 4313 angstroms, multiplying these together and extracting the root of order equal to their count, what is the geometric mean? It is 25.2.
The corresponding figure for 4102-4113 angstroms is 21.5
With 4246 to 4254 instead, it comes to 25.9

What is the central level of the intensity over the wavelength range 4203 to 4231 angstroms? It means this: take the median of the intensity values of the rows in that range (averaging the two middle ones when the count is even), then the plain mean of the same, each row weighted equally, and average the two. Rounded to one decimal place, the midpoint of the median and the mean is 26.8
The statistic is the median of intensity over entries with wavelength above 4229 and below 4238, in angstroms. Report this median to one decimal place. 26.1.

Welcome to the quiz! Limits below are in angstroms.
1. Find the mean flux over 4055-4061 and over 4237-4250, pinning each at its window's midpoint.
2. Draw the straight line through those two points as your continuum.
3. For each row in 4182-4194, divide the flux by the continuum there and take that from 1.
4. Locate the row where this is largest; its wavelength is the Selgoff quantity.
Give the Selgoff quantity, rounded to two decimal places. 4187.05 angstroms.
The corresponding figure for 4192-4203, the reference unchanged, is 4198.63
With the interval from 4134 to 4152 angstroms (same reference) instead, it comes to 4142.93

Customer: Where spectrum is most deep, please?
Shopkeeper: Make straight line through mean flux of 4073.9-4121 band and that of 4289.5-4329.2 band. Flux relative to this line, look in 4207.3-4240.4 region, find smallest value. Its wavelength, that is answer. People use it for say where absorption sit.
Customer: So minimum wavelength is 4227.74 angstroms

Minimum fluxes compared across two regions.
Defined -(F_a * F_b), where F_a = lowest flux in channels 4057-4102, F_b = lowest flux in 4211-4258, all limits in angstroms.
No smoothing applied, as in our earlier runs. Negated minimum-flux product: -323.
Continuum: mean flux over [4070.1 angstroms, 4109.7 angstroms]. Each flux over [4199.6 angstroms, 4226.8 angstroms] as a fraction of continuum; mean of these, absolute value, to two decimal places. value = 1.13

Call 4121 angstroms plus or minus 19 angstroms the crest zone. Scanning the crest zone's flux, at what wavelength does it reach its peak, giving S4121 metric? 4137.22 angstroms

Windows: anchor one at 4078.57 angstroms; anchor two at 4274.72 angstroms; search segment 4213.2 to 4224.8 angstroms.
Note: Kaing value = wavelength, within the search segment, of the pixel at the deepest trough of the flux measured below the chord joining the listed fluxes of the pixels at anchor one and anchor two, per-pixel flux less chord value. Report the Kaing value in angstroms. 4216.07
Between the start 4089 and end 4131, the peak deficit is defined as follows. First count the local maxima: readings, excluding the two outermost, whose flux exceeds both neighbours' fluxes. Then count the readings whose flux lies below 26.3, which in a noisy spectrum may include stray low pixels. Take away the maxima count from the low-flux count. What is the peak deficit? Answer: 15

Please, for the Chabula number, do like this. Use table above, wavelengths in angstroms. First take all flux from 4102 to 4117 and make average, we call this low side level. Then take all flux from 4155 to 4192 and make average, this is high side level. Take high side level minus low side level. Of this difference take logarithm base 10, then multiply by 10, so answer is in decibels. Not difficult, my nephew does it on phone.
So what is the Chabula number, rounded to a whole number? 6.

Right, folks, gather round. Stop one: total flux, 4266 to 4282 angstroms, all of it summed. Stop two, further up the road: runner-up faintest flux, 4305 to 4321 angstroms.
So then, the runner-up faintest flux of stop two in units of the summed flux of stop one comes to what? 0.119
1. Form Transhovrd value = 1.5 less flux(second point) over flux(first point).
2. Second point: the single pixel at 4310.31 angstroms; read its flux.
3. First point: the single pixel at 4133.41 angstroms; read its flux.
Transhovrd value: 0.53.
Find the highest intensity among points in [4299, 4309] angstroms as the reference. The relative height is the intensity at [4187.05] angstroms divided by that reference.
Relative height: 1.01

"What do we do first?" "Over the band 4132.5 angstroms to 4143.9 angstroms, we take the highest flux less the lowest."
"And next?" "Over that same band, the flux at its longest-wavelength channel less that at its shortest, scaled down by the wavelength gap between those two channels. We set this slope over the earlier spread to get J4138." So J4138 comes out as -0.01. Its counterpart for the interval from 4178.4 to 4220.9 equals 0.01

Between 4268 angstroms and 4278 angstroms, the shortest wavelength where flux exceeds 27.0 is 4268.82 angstroms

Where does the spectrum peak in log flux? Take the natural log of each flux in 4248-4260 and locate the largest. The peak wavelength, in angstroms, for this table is 4257.04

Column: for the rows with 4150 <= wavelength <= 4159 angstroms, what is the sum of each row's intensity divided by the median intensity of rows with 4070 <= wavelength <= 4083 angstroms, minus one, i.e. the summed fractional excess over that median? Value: 0.113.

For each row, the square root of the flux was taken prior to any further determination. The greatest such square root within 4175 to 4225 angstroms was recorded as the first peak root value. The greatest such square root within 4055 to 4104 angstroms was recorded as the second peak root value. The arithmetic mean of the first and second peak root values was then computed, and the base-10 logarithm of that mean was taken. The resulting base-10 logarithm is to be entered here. 0.7210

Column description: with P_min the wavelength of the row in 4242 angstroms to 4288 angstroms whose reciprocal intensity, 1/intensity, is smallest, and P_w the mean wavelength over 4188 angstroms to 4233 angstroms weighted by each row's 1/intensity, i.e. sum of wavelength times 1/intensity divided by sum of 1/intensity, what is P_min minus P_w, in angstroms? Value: 56.4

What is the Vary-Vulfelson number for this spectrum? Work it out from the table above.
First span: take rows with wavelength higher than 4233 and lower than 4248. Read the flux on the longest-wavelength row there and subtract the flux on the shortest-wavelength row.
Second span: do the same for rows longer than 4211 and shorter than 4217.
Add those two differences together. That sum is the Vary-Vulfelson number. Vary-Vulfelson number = -1.2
